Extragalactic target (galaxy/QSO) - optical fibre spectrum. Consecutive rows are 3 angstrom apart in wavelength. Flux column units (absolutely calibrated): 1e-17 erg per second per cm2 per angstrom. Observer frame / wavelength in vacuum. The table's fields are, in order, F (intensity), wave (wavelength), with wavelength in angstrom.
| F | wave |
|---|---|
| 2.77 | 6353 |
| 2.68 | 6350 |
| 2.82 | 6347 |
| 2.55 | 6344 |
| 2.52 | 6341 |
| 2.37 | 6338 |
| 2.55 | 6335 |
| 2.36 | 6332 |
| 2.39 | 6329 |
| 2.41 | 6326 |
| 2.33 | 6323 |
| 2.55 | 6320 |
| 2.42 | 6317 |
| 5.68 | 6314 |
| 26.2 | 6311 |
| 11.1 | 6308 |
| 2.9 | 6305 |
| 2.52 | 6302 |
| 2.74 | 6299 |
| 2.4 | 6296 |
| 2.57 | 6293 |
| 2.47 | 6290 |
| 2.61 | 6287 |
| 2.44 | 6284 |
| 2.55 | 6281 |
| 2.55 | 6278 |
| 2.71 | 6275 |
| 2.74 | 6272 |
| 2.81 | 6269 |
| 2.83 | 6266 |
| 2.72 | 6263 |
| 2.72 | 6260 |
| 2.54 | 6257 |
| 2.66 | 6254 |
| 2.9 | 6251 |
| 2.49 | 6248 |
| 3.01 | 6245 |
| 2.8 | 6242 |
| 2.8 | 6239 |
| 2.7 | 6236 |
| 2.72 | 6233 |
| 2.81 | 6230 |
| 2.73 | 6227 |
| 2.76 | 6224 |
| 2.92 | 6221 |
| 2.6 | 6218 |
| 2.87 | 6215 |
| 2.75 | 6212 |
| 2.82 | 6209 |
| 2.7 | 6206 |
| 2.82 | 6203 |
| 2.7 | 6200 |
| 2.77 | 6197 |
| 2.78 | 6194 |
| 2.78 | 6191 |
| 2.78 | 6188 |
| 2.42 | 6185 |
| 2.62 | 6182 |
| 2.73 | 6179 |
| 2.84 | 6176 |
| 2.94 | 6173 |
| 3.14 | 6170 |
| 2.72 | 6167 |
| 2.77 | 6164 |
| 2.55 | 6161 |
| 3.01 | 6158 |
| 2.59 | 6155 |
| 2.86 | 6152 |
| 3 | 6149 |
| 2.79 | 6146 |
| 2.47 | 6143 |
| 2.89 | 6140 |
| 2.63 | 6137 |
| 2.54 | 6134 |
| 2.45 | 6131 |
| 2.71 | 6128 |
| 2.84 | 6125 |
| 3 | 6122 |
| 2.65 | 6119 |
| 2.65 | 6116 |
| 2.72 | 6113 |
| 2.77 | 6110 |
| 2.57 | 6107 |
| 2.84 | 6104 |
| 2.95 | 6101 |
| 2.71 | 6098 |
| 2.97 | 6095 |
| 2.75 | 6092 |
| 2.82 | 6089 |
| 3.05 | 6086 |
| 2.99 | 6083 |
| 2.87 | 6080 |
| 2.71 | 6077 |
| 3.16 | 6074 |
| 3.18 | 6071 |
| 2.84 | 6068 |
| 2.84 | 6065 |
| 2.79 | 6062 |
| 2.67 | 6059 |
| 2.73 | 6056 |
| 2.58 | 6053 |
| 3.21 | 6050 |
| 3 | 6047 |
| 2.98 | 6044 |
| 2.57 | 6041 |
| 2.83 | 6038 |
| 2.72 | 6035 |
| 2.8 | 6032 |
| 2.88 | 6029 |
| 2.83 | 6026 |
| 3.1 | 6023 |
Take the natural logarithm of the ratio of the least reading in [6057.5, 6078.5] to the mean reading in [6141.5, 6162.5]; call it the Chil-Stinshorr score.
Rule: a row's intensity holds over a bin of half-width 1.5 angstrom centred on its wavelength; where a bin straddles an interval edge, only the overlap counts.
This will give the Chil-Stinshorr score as -0.03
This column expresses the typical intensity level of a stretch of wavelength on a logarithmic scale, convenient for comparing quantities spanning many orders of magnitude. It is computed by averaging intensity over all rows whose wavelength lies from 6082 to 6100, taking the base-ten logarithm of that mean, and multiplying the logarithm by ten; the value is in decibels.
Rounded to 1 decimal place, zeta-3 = 4.6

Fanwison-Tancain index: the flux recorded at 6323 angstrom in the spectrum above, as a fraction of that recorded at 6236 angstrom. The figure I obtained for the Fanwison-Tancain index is 0.86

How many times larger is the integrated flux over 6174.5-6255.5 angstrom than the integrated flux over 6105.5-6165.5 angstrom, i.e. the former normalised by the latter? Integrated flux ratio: 1.4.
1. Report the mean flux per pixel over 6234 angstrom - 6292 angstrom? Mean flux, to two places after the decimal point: 2.69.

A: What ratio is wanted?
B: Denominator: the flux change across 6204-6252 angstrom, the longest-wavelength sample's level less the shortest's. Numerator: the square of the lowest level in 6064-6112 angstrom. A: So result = 33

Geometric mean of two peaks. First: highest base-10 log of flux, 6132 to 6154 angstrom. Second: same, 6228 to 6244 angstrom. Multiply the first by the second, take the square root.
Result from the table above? 0.463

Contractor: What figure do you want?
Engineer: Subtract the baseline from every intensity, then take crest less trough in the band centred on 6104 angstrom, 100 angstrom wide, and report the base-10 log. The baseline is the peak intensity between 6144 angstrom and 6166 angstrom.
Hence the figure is -0.1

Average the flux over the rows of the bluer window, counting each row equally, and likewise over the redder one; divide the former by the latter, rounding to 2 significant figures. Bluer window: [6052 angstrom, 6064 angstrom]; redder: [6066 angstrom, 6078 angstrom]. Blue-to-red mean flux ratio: 0.91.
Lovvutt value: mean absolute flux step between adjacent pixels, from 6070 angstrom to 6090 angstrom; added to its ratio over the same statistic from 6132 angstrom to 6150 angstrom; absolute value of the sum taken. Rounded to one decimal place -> 0.8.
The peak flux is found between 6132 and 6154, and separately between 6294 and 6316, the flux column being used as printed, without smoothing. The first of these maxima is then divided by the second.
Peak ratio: 0.11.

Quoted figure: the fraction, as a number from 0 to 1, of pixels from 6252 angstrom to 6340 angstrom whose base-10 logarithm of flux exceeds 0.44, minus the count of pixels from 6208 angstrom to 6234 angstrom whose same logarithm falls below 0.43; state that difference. -1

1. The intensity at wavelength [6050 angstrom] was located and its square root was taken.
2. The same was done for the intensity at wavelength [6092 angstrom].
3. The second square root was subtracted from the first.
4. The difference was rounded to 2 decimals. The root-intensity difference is 0.13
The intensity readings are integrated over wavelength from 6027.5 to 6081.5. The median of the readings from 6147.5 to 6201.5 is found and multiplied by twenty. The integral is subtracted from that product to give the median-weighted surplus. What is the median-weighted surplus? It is -98.6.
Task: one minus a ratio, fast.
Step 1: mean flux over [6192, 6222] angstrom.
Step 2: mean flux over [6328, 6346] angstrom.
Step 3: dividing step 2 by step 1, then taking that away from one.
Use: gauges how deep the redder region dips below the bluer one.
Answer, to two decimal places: 0.11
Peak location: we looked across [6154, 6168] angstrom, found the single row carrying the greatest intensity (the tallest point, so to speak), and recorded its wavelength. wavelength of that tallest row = 6158 angstrom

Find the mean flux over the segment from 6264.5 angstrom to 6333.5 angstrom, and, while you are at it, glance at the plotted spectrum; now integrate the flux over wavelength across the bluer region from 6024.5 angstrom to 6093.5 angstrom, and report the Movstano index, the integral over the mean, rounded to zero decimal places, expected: 48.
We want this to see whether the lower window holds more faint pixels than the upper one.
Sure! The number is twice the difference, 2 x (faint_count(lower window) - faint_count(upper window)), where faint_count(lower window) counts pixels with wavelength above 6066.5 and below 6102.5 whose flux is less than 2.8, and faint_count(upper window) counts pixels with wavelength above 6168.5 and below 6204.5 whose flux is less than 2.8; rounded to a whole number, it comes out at -10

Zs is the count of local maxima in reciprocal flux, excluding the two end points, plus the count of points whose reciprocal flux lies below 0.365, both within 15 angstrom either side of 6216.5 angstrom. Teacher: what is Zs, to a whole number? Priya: 11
